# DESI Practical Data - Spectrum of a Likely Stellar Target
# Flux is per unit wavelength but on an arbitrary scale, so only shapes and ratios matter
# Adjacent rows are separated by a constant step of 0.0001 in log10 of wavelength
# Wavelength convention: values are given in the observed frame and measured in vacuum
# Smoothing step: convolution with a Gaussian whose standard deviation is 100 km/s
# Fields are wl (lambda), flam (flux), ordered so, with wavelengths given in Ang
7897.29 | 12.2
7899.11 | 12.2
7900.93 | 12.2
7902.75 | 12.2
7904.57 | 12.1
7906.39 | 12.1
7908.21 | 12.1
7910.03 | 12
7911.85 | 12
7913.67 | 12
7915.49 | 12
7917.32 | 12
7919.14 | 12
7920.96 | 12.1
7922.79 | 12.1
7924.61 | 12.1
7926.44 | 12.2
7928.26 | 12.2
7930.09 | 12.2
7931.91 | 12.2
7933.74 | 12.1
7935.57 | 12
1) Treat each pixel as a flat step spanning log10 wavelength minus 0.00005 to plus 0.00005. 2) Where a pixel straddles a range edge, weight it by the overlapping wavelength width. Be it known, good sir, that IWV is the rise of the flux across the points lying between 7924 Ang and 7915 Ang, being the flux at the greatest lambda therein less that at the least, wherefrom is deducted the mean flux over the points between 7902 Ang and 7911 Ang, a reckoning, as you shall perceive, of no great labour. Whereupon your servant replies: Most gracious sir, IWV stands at -12.0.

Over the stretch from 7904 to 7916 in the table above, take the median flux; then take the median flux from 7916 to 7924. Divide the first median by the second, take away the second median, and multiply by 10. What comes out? -111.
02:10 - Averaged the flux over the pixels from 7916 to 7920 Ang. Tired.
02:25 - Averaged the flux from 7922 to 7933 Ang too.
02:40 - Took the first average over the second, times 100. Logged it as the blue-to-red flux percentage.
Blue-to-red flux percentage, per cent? 99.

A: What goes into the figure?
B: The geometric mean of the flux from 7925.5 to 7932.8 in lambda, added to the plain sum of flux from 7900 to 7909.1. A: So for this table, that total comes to 73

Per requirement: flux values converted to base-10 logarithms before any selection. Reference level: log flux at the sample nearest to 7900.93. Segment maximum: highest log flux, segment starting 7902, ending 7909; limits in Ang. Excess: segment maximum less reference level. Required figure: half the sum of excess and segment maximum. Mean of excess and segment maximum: 0.543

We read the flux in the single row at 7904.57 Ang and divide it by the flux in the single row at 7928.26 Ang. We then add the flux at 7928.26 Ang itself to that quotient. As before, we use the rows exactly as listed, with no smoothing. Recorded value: 13.19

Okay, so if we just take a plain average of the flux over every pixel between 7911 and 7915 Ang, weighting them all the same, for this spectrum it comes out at 12.0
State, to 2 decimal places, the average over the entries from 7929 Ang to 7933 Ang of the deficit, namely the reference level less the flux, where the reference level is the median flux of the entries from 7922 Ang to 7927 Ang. -0.10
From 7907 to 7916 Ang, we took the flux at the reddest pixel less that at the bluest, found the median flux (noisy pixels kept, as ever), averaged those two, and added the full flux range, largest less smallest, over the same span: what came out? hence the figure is 6.05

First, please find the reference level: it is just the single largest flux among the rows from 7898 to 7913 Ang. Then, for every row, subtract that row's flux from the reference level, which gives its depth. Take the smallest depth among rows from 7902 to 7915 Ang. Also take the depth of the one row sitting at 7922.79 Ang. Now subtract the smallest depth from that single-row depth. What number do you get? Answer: 0.100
